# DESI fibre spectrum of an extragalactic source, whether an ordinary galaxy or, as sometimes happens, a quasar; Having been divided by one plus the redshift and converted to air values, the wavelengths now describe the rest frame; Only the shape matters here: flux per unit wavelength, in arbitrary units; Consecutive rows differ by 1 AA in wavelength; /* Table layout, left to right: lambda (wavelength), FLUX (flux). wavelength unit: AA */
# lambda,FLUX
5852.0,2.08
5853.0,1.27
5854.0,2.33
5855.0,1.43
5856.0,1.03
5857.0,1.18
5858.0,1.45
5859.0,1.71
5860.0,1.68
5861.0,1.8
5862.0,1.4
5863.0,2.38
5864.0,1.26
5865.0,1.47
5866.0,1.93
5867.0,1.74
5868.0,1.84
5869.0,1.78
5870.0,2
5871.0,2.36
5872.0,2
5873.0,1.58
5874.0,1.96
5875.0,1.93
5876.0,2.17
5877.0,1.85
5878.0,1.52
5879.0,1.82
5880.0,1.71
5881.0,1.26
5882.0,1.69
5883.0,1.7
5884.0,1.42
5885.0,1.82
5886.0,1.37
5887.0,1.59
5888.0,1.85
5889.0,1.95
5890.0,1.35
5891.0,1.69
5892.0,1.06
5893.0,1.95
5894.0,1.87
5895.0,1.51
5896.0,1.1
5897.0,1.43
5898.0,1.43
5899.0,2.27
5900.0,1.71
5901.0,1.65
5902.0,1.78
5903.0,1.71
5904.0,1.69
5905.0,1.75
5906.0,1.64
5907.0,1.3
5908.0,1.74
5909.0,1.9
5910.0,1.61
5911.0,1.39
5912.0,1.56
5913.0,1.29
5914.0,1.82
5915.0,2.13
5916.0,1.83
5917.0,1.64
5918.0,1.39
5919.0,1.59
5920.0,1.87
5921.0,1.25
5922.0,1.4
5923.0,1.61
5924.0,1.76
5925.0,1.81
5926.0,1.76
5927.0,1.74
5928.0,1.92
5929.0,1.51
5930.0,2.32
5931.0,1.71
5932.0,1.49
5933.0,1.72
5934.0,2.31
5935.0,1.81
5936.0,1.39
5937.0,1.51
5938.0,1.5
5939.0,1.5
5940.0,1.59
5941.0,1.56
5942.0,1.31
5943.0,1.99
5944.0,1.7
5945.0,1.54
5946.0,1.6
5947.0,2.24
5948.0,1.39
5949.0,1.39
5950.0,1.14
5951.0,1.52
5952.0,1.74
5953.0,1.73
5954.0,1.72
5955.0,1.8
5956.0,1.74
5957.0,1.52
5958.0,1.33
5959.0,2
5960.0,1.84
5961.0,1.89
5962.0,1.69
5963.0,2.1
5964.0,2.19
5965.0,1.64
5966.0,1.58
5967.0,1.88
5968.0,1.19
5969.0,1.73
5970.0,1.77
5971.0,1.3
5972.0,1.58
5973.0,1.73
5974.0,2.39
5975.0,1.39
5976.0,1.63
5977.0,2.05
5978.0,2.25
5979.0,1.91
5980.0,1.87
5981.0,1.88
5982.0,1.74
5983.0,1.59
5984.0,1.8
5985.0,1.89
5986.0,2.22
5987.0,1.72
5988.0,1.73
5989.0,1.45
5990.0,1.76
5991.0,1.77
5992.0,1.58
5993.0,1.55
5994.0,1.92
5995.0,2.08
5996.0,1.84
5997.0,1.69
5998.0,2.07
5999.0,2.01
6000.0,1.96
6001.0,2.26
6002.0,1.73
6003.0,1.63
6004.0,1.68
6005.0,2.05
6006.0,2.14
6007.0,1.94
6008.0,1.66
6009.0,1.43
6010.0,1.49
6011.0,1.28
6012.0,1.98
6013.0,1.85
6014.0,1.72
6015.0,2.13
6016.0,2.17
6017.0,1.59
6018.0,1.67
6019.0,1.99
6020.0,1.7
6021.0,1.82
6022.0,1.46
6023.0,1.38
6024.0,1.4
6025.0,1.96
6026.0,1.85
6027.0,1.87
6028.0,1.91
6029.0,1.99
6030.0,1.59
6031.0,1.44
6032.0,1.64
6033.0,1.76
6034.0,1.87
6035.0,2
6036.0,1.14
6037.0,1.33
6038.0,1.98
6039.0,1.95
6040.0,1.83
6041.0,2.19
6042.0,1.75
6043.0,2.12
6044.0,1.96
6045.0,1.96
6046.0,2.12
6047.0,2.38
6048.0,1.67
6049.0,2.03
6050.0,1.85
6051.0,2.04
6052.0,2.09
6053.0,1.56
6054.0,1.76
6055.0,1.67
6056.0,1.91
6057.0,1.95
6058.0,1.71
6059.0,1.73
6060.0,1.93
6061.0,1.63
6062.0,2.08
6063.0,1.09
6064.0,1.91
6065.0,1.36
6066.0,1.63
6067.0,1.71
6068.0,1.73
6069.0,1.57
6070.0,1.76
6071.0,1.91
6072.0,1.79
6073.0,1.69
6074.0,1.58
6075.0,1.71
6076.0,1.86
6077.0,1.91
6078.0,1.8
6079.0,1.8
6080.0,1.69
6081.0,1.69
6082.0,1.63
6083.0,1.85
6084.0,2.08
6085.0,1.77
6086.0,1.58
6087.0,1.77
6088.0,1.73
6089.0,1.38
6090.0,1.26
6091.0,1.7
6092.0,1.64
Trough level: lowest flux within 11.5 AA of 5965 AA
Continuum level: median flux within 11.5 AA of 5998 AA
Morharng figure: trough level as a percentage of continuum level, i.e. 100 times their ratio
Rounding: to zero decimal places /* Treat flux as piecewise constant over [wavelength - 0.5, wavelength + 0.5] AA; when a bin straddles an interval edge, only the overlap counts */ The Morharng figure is 68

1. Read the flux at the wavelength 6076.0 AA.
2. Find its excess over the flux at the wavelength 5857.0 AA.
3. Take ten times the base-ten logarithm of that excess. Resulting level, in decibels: -2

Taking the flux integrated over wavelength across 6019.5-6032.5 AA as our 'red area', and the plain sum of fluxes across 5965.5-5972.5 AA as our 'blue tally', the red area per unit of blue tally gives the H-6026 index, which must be 2.0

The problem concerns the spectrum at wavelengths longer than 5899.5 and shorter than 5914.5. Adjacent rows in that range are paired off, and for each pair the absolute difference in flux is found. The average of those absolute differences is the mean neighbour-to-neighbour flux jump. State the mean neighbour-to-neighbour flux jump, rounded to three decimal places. 0.205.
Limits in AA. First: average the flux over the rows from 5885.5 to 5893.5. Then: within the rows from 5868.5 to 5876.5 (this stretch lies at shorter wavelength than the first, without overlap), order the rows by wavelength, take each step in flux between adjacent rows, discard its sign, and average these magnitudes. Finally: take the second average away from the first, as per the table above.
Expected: 1.31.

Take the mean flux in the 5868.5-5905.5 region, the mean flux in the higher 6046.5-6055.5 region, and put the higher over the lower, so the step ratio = 1.11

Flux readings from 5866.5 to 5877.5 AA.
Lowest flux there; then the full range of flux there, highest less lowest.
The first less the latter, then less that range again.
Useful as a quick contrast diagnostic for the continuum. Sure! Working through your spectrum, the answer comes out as 0.0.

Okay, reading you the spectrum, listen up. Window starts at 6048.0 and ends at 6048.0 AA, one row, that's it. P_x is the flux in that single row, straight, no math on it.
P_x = 1.67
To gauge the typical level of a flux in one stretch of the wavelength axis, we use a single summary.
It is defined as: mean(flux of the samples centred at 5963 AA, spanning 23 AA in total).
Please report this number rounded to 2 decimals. 1.74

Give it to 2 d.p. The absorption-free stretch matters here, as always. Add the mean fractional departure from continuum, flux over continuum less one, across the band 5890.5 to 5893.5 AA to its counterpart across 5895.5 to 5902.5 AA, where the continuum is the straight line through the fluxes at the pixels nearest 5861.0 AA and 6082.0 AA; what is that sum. -0.20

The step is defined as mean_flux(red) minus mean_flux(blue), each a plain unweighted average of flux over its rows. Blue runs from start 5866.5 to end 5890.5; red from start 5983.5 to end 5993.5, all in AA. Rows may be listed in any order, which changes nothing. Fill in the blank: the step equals -0.01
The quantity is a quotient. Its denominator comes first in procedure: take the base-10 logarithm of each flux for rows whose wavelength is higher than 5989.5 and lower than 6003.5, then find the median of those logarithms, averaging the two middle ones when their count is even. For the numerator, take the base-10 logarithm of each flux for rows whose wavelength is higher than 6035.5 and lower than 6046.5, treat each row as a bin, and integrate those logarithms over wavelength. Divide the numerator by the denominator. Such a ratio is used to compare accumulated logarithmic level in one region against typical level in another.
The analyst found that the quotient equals 11.1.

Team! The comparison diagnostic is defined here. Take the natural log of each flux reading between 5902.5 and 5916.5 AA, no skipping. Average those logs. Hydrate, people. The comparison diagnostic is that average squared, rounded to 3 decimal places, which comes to 0.253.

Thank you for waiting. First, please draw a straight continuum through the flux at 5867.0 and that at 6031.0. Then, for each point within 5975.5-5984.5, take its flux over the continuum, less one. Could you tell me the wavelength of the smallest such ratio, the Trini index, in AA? 5983.0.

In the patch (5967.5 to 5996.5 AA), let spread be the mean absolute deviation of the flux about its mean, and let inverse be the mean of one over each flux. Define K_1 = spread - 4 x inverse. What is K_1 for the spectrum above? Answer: -2.12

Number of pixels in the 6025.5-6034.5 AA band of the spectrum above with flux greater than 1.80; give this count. 5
